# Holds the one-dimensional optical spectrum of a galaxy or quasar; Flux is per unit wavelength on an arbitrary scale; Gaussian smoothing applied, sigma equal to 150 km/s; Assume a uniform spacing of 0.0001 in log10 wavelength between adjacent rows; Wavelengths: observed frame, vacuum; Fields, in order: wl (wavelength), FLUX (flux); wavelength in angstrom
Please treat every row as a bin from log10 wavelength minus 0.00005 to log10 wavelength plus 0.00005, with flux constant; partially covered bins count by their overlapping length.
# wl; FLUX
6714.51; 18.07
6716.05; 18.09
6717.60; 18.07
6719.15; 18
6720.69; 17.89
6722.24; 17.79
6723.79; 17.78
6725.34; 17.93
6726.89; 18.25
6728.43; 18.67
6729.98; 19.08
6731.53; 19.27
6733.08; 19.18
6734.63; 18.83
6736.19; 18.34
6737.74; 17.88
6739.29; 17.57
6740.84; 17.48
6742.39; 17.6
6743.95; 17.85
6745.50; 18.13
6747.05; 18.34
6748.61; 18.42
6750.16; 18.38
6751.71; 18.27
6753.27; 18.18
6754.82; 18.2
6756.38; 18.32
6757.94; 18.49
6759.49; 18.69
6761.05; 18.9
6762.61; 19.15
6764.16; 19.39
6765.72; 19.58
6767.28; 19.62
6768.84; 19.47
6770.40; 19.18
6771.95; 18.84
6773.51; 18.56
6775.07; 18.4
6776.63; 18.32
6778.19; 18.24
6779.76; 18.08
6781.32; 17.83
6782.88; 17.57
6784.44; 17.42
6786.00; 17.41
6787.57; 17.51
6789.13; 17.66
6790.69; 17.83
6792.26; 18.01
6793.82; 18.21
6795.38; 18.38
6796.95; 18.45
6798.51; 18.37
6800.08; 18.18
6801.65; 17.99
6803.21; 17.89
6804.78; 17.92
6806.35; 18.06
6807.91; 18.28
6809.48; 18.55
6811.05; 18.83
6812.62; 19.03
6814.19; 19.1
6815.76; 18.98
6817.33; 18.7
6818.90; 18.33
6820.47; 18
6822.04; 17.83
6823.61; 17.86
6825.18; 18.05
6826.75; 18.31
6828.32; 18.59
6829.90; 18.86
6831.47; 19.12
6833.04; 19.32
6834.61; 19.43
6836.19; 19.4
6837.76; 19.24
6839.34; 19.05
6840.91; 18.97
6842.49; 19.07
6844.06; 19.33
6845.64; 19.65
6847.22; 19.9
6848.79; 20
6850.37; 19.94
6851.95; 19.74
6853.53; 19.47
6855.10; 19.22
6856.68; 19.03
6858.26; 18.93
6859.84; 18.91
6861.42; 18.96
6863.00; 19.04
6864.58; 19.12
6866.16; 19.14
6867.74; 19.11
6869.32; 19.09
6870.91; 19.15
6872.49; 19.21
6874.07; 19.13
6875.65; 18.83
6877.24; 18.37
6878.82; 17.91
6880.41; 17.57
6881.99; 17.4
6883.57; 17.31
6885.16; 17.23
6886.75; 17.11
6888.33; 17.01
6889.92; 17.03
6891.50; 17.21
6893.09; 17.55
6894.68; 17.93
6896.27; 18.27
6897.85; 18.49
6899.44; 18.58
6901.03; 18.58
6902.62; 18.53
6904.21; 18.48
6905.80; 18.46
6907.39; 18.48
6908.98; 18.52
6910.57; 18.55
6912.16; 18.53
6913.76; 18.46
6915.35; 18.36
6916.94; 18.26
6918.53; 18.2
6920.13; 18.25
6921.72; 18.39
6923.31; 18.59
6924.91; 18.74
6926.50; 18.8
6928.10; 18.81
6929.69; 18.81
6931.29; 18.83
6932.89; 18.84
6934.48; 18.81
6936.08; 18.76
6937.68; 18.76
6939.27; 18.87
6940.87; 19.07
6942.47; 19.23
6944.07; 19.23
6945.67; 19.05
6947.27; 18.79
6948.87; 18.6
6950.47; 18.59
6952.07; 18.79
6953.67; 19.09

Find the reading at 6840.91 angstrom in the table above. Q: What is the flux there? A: 18.97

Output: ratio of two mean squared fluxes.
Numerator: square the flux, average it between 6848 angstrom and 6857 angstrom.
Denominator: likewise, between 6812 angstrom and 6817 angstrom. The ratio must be 1.06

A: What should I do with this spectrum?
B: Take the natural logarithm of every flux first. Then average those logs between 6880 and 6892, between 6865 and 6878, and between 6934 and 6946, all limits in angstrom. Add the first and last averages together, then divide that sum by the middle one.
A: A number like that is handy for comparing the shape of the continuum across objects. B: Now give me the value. 1.97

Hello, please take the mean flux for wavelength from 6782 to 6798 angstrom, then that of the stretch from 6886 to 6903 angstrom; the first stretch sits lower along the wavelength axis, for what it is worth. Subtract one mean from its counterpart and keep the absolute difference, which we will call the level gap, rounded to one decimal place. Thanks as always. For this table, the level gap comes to 0.0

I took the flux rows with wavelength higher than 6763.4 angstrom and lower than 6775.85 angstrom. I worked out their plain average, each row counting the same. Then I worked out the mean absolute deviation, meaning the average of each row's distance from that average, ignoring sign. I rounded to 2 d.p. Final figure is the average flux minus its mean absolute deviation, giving 18.73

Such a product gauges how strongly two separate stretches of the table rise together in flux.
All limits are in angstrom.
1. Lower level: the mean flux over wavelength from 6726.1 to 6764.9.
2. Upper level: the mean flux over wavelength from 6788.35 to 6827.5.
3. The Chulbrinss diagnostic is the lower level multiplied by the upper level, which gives 337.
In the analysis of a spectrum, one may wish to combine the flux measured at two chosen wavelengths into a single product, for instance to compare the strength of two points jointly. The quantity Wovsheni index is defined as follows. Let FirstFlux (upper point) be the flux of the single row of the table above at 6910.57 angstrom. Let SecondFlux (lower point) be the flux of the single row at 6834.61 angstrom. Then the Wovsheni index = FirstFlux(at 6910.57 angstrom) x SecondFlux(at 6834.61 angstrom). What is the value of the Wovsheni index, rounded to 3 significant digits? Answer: 360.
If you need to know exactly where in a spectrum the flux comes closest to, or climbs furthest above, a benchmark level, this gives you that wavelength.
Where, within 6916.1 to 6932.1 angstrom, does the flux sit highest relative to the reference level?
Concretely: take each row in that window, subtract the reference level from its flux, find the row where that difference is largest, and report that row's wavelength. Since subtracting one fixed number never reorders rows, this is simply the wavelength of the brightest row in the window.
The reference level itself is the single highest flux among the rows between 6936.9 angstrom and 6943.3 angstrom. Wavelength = 6931.29 angstrom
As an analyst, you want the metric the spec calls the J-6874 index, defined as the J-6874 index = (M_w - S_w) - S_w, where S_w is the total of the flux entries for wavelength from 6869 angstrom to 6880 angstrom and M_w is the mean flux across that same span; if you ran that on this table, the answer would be -245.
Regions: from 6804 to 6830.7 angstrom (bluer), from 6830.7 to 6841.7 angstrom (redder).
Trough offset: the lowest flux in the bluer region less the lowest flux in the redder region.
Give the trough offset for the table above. -1.1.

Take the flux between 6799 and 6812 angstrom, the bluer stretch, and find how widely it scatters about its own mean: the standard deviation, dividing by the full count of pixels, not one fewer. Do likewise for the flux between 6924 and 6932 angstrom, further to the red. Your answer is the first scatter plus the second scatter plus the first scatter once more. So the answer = 0.65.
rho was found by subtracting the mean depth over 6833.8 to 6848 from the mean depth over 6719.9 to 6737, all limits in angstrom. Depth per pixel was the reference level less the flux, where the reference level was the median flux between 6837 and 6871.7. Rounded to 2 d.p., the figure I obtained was 0.88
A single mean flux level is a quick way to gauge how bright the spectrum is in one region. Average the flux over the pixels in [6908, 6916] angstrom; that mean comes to 18.5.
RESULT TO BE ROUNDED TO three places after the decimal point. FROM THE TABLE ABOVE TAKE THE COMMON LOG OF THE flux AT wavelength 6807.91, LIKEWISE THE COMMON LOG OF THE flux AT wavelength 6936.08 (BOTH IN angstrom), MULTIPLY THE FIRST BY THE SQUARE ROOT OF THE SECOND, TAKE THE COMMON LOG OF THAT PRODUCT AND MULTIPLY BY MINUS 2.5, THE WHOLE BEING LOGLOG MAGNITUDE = -0.384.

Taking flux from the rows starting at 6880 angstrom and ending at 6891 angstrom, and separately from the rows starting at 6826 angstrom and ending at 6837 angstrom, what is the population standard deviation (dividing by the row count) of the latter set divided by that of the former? 2.1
